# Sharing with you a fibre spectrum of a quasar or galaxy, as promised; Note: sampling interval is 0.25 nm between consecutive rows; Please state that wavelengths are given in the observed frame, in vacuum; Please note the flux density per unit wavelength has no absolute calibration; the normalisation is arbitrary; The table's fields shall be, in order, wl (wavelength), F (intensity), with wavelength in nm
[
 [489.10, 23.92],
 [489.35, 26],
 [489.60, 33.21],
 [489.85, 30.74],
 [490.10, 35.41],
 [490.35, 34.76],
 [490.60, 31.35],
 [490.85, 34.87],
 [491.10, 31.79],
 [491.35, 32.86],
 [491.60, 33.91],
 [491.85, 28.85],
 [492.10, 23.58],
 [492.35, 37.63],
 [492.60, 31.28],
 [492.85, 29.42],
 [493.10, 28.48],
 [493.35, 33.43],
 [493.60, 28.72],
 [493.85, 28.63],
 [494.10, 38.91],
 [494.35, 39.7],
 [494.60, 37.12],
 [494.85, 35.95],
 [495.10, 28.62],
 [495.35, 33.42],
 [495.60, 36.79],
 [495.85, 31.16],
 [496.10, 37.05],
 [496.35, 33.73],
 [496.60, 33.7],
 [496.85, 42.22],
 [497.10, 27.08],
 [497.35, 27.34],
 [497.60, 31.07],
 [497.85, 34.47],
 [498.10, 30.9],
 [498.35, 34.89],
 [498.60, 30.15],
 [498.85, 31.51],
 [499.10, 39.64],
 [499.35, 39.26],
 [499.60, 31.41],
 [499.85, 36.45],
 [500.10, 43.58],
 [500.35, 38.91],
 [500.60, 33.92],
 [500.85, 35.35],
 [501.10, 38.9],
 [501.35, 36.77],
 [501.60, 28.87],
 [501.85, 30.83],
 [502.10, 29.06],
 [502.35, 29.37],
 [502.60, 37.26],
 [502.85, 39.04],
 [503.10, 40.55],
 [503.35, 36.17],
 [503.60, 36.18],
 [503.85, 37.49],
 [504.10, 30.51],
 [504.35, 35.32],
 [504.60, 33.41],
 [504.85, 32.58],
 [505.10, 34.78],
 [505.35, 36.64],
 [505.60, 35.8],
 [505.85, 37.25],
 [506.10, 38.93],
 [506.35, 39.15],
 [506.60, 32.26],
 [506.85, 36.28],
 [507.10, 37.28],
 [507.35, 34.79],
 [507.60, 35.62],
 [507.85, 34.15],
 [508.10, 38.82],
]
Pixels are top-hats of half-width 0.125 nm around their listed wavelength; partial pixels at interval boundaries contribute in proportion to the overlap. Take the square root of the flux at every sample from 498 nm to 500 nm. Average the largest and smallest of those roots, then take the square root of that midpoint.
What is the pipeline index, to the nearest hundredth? 2.43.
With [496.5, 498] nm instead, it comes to 2.42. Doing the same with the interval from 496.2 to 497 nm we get 2.48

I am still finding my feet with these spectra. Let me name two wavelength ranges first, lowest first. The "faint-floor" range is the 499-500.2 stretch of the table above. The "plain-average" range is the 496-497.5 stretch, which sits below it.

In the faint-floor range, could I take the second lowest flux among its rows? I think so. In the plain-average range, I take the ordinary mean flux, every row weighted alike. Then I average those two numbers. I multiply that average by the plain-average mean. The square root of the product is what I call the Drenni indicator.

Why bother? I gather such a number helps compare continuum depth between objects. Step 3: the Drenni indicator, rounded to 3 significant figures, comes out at 34.2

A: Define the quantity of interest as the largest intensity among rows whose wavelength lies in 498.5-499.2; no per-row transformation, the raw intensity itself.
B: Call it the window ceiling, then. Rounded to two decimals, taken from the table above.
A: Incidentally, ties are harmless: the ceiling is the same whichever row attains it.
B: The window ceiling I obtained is 39.64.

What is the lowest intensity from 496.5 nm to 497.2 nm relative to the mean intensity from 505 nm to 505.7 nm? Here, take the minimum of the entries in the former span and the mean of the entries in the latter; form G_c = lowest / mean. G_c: 0.76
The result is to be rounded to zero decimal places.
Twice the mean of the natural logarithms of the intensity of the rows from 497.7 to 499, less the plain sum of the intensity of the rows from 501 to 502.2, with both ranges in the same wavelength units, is -157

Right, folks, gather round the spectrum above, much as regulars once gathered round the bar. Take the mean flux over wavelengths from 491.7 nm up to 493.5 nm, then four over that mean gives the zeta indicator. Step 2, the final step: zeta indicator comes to 0.132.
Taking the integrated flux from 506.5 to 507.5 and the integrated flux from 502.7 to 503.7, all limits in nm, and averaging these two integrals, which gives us 36.6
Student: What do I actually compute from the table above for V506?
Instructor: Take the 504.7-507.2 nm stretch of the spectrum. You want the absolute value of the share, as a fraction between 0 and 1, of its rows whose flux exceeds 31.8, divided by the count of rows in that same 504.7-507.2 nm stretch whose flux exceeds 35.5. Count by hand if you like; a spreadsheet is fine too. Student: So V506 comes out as 0.143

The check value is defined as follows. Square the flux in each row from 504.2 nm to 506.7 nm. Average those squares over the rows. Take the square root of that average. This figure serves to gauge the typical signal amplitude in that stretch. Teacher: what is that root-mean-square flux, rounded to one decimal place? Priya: 35.7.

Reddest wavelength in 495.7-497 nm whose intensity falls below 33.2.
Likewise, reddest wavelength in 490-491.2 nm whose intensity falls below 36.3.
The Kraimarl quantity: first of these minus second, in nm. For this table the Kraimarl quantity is 4.75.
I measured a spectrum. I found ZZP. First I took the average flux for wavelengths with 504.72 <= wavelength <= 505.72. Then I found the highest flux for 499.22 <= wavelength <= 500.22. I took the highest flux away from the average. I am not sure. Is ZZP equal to -8.6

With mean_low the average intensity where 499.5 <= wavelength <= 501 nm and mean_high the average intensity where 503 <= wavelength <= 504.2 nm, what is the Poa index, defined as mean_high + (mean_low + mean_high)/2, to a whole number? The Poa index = 73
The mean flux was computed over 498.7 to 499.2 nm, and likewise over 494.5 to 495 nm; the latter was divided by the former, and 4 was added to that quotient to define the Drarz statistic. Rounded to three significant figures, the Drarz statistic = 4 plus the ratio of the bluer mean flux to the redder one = 5.03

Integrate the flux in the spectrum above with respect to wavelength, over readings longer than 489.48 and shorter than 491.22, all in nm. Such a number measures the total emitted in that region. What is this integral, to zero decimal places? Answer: 58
